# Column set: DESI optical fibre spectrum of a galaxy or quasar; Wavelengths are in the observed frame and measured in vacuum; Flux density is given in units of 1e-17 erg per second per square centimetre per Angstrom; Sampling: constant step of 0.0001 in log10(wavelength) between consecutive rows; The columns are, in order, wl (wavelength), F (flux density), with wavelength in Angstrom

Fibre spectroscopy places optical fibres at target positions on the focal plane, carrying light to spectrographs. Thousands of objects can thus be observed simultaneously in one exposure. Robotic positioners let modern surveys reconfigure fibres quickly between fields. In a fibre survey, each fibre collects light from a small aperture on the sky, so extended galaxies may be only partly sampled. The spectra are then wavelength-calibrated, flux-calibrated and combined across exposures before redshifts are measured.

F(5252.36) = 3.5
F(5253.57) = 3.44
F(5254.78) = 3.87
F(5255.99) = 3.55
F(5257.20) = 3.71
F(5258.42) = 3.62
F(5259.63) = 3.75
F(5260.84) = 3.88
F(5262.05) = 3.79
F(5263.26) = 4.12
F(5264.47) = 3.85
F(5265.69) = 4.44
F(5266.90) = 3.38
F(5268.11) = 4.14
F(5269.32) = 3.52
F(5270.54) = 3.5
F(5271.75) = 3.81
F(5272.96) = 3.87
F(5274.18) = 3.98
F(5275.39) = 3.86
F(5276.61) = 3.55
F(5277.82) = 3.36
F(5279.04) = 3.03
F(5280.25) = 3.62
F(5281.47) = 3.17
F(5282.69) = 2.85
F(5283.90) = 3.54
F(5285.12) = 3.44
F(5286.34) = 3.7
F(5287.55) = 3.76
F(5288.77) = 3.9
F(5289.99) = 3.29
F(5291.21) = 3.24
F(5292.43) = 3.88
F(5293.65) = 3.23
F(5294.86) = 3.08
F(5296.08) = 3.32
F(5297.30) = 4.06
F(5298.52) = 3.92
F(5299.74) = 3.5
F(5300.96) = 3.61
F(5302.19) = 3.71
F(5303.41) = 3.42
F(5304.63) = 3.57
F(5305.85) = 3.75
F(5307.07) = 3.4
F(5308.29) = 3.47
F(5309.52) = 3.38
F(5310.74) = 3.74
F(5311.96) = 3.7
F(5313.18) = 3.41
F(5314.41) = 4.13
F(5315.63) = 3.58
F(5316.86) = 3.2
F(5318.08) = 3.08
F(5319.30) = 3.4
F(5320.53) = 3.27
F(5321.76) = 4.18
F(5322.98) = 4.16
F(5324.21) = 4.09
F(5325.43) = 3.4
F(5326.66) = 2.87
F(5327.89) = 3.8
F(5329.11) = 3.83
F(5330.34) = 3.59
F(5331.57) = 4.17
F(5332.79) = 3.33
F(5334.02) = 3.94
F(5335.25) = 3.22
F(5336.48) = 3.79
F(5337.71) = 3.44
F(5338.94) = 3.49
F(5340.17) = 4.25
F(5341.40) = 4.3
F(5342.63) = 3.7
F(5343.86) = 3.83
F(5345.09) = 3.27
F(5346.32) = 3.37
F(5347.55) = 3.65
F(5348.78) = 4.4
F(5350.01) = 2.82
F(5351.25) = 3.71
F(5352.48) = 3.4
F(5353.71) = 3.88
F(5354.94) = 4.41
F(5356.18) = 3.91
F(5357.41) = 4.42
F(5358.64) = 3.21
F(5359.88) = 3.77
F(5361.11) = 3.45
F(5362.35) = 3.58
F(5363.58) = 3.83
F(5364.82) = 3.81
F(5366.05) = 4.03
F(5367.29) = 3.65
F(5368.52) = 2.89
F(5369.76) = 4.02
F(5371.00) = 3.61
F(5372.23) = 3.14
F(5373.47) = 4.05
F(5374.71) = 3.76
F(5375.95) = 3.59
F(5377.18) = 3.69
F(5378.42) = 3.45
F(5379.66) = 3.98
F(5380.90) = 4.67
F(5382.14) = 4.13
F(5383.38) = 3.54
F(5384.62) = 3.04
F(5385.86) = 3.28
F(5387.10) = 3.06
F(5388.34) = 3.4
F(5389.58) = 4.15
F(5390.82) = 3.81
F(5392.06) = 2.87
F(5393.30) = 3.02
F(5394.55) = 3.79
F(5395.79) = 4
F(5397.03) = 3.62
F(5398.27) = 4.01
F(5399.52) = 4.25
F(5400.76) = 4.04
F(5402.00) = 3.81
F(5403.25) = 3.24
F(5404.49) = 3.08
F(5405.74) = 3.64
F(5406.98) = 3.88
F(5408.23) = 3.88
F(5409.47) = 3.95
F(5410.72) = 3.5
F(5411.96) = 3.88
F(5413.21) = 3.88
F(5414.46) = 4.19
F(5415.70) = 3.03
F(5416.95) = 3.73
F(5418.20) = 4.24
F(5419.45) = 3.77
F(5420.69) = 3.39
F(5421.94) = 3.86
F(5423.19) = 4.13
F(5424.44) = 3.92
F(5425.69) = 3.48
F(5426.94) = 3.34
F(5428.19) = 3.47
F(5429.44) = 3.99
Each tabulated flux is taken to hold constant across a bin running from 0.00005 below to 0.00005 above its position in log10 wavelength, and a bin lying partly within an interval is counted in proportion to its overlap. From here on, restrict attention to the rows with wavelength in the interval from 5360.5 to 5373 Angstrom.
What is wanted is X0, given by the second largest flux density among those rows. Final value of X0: 4.02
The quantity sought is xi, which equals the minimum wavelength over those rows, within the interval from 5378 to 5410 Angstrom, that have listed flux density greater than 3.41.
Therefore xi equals 5378.42 Angstrom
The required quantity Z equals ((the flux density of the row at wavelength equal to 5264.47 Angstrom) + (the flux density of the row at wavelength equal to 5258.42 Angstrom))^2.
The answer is 55.8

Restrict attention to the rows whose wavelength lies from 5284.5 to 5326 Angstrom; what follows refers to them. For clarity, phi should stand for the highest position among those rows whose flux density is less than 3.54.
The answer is 5325.43 Angstrom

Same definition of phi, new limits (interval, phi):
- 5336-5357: 5352.48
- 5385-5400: 5393.30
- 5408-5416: 5415.70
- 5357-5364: 5361.11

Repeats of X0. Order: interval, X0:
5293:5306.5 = 3.92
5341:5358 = 4.41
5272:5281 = 3.87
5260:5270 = 4.14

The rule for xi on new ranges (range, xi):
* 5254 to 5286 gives 5254.78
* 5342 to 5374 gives 5342.63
